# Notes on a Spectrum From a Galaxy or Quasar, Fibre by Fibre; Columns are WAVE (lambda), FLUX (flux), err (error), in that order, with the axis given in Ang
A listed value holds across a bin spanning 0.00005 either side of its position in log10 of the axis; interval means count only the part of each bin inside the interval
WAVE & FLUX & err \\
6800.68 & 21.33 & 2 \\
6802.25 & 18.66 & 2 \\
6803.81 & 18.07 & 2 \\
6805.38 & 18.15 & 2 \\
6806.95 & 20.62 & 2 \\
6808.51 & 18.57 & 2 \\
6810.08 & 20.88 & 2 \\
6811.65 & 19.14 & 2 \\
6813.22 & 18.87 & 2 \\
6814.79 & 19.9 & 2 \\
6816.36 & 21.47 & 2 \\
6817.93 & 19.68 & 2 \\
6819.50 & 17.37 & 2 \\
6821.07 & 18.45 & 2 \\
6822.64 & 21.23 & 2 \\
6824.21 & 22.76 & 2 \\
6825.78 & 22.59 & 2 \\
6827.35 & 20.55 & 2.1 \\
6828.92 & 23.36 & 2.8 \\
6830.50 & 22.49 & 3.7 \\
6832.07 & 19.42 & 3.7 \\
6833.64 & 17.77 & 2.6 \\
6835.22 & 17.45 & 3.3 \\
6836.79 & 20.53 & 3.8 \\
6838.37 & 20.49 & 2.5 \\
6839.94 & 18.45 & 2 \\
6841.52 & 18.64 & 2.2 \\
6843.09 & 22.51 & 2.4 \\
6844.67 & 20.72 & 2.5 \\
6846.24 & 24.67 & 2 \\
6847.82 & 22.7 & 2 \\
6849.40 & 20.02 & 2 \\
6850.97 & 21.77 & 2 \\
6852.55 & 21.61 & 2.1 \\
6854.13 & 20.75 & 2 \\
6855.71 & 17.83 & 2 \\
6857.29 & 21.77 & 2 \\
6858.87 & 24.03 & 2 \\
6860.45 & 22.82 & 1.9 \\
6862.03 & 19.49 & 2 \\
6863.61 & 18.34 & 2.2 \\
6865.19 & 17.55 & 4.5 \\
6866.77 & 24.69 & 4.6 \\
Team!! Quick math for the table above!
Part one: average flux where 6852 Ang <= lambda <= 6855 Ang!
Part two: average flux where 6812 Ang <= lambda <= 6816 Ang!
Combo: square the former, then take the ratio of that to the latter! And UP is 23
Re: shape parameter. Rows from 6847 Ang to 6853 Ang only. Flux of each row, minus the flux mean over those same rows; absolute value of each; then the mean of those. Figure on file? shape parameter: 0.75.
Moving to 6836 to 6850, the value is 1.55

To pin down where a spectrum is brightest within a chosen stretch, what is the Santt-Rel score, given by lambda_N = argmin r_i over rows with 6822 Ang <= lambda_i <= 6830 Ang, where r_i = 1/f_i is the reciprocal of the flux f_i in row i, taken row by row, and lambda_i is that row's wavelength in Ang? 6828.92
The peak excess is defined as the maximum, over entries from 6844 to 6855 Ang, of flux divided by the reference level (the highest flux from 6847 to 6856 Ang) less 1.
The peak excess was 0.09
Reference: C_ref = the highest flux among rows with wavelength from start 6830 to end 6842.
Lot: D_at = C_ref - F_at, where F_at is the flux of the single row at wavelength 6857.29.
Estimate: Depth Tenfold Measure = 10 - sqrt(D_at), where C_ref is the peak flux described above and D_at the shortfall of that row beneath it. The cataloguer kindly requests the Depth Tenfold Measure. 9.15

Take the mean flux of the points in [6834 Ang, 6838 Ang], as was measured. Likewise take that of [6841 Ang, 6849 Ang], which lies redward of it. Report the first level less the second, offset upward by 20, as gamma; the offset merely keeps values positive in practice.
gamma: 17.1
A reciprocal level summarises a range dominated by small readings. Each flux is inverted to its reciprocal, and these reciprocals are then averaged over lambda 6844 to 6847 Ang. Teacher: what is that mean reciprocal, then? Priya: 0.0444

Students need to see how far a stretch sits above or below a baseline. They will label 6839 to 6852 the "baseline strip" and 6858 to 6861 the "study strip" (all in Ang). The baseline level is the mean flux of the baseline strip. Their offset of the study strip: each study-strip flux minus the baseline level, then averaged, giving 2.2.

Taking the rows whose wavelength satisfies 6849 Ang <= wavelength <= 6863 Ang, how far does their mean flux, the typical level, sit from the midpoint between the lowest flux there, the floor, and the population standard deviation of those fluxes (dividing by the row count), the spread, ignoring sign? 11.3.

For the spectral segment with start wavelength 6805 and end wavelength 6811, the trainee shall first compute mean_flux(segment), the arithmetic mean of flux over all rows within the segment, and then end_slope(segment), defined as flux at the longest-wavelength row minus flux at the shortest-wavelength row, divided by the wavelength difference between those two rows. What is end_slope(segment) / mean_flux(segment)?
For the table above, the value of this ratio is 0.030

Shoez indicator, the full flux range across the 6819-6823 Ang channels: 3.9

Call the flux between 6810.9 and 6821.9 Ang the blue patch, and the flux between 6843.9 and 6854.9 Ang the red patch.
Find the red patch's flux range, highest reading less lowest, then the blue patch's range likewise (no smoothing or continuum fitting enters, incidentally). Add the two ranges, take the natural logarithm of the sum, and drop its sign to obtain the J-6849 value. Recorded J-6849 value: 2.17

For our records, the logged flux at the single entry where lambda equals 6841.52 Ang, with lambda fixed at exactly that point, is 18.64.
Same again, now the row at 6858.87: 24.03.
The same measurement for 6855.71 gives 17.83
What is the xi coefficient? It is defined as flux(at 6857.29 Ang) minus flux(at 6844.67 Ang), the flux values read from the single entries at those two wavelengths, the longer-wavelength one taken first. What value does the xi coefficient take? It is 1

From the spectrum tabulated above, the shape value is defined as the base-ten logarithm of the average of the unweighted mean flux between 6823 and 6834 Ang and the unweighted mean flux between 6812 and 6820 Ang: 1.31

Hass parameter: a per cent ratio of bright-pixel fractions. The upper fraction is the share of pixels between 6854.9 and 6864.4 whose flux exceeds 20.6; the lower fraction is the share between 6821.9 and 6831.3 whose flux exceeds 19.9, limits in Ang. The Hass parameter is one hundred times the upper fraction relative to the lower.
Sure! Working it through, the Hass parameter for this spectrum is 50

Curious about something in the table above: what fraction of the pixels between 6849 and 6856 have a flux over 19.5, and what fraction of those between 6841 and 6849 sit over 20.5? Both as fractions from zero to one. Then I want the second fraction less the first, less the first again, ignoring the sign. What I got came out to 0.80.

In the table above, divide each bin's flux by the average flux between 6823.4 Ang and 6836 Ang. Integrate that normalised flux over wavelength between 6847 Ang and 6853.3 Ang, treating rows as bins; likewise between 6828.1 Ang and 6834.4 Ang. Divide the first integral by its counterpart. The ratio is 1.04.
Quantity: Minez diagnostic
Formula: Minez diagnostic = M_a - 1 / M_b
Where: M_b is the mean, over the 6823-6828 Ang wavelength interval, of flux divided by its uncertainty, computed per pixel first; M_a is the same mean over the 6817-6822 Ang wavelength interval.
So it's 9.2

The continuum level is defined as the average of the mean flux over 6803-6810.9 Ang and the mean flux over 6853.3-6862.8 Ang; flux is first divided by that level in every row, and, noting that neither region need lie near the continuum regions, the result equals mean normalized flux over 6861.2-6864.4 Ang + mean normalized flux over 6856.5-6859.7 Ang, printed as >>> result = 2.07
